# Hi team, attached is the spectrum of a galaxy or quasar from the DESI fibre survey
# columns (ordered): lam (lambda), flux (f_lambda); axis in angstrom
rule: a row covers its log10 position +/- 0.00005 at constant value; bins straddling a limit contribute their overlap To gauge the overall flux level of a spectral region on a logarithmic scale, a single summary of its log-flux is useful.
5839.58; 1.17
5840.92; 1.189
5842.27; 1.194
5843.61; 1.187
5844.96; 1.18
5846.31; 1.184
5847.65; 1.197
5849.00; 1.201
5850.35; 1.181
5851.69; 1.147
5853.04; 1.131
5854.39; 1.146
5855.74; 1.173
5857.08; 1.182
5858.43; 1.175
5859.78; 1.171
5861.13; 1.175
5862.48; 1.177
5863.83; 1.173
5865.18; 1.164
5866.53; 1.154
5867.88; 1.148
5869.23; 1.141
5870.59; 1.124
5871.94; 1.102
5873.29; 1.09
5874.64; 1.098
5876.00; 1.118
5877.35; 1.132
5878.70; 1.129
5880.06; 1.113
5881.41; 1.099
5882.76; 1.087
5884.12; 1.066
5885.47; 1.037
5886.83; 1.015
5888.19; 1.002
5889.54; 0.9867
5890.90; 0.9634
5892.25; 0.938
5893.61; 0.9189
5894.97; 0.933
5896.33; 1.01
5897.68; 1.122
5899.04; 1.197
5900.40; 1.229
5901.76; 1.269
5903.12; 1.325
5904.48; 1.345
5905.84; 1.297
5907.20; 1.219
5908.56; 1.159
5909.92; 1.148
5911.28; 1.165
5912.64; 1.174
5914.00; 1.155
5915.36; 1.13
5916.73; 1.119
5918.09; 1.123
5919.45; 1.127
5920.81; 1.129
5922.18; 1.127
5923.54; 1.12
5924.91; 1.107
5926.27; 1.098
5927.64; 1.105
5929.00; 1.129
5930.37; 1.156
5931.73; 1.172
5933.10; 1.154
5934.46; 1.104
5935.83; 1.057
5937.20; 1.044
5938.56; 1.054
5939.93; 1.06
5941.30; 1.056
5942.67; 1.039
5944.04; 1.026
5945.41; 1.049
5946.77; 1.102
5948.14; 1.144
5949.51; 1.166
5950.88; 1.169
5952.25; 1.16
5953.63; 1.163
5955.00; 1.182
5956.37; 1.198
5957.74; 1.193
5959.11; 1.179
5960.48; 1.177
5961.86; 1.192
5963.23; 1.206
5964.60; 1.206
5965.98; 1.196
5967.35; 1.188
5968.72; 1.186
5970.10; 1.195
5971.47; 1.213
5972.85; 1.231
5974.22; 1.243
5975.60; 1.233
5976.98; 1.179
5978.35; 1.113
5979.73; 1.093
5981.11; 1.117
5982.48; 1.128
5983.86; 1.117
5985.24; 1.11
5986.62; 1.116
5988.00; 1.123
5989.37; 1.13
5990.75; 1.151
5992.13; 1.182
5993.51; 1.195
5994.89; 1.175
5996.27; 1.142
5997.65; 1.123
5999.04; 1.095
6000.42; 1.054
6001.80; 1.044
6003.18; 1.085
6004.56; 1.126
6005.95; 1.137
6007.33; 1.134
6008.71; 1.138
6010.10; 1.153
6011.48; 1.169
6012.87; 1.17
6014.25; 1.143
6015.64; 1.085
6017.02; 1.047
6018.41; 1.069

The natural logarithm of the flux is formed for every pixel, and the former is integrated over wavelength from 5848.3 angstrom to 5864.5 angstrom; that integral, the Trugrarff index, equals 2.5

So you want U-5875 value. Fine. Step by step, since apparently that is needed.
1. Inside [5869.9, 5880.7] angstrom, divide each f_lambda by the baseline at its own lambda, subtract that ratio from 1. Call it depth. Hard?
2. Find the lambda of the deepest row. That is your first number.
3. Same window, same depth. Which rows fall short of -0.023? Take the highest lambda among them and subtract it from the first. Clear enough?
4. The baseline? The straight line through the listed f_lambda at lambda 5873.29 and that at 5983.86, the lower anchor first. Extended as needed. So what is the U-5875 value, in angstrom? -5.4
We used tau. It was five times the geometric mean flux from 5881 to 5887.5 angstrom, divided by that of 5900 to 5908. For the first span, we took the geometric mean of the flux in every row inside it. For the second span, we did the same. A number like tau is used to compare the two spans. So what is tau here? 4.14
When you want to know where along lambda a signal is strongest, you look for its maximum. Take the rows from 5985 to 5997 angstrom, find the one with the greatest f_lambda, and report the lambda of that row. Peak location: 5993.51 angstrom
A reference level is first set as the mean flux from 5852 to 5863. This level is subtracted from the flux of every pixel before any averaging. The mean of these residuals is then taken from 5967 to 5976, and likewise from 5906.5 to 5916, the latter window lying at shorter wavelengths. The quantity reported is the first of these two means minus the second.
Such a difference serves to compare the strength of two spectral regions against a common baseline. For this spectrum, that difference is 0.05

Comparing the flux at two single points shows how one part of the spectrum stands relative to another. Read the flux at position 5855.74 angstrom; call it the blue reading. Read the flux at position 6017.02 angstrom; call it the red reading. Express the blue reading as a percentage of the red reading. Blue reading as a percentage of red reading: 112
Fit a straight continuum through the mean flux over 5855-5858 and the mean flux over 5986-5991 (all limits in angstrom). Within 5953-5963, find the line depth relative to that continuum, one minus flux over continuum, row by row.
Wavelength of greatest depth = 5953.63 angstrom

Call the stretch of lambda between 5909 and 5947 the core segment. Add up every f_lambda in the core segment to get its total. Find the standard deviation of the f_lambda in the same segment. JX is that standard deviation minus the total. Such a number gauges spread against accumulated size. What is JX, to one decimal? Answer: -31.0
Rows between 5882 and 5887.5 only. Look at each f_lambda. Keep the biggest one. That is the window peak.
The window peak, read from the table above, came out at 1.087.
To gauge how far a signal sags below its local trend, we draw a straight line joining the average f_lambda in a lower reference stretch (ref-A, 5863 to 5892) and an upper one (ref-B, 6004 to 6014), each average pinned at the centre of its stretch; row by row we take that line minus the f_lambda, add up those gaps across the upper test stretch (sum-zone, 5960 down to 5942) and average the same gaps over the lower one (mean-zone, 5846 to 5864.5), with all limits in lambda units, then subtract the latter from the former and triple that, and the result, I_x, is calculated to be -0.3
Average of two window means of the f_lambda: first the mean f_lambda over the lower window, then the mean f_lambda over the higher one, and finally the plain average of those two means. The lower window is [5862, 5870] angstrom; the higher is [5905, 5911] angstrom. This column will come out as 1.18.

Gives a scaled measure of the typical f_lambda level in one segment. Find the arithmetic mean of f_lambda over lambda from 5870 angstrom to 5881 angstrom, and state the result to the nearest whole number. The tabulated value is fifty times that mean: 56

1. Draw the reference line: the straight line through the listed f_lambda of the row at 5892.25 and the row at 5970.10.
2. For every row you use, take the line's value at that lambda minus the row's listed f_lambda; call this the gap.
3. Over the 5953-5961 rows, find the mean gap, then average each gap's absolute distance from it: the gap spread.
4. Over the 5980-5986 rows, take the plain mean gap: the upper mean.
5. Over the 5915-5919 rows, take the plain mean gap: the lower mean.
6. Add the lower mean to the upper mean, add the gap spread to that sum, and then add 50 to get 50.03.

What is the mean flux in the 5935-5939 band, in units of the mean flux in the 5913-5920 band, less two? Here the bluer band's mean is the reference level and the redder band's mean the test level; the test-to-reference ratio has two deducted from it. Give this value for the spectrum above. -1.07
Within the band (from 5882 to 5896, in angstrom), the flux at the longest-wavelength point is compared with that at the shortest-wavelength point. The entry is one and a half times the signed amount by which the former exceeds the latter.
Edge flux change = -0.23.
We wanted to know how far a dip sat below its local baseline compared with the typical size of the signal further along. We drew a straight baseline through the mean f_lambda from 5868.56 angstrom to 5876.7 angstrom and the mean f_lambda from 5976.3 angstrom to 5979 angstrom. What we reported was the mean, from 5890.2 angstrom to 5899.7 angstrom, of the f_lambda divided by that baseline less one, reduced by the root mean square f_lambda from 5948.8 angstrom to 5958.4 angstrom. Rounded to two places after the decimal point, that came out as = -1.27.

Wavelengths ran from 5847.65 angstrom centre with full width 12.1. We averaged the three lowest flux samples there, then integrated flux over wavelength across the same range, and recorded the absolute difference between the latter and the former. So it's 13.1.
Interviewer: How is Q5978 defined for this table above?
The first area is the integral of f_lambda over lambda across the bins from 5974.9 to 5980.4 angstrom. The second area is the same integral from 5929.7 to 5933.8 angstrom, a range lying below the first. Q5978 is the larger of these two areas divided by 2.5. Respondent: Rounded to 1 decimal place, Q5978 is 2.5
